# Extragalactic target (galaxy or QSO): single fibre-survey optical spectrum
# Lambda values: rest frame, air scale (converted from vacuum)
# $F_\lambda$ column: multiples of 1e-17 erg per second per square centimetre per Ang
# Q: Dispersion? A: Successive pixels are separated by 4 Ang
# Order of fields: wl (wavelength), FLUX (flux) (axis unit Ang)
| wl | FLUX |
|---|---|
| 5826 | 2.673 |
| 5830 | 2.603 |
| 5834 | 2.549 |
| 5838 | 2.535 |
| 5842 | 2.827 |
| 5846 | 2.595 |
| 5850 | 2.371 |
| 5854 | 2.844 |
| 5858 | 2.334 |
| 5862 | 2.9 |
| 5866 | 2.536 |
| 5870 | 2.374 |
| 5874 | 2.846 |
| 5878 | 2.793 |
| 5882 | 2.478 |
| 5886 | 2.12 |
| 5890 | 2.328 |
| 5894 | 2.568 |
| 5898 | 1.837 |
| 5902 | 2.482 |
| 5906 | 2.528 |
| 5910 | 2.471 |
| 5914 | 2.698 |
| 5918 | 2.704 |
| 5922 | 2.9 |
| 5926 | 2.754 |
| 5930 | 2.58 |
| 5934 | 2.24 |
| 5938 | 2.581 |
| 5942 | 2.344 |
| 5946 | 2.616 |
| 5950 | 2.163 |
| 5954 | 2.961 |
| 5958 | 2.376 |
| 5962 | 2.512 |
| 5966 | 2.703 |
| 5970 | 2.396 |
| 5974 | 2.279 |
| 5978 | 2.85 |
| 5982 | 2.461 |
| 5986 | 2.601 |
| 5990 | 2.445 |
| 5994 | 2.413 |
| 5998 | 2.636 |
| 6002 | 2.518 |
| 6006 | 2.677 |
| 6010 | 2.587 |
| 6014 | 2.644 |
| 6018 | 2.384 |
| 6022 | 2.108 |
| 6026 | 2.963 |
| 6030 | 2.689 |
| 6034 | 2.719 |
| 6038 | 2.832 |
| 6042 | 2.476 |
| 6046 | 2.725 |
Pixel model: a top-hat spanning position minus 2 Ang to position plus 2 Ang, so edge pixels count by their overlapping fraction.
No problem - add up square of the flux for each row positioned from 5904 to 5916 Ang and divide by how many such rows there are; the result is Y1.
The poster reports 6.6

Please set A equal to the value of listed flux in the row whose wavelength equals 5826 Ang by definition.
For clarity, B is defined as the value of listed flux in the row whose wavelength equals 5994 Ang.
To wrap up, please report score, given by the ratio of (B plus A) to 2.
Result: 2.54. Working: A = 2.673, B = 2.413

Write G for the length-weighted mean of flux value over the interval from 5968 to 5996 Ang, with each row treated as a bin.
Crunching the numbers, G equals 2.492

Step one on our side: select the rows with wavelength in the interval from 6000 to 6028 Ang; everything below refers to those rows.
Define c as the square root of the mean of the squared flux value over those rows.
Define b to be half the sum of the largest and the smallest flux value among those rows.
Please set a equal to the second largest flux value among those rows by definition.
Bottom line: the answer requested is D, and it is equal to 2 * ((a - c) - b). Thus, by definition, -4.85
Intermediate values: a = 2.677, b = 2.54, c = 2.57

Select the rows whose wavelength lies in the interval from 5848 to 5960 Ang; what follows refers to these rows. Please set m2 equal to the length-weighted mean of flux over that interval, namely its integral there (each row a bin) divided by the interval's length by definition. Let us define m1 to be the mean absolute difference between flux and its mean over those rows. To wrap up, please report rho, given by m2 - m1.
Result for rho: 2.32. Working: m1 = 0.209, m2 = 2.53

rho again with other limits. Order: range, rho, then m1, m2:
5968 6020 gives 2.40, 0.125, 2.53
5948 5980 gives 2.30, 0.231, 2.53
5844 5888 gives 2.35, 0.212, 2.56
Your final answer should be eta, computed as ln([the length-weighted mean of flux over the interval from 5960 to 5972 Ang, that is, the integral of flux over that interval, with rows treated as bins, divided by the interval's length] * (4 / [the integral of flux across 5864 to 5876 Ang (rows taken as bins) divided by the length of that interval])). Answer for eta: 1.37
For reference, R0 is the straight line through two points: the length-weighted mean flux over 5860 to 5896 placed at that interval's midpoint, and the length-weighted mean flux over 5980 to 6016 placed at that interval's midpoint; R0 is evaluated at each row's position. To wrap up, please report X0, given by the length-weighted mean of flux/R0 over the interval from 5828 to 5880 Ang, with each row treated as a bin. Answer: 1.030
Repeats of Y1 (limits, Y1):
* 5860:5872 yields 6.8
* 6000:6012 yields 6.7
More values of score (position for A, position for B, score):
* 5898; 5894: 2.20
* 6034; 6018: 2.55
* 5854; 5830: 2.72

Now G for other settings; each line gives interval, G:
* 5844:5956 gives 2.534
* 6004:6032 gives 2.579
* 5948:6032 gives 2.541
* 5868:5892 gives 2.490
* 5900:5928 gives 2.648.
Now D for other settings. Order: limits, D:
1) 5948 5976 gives -4.71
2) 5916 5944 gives -4.82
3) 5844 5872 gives -4.69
